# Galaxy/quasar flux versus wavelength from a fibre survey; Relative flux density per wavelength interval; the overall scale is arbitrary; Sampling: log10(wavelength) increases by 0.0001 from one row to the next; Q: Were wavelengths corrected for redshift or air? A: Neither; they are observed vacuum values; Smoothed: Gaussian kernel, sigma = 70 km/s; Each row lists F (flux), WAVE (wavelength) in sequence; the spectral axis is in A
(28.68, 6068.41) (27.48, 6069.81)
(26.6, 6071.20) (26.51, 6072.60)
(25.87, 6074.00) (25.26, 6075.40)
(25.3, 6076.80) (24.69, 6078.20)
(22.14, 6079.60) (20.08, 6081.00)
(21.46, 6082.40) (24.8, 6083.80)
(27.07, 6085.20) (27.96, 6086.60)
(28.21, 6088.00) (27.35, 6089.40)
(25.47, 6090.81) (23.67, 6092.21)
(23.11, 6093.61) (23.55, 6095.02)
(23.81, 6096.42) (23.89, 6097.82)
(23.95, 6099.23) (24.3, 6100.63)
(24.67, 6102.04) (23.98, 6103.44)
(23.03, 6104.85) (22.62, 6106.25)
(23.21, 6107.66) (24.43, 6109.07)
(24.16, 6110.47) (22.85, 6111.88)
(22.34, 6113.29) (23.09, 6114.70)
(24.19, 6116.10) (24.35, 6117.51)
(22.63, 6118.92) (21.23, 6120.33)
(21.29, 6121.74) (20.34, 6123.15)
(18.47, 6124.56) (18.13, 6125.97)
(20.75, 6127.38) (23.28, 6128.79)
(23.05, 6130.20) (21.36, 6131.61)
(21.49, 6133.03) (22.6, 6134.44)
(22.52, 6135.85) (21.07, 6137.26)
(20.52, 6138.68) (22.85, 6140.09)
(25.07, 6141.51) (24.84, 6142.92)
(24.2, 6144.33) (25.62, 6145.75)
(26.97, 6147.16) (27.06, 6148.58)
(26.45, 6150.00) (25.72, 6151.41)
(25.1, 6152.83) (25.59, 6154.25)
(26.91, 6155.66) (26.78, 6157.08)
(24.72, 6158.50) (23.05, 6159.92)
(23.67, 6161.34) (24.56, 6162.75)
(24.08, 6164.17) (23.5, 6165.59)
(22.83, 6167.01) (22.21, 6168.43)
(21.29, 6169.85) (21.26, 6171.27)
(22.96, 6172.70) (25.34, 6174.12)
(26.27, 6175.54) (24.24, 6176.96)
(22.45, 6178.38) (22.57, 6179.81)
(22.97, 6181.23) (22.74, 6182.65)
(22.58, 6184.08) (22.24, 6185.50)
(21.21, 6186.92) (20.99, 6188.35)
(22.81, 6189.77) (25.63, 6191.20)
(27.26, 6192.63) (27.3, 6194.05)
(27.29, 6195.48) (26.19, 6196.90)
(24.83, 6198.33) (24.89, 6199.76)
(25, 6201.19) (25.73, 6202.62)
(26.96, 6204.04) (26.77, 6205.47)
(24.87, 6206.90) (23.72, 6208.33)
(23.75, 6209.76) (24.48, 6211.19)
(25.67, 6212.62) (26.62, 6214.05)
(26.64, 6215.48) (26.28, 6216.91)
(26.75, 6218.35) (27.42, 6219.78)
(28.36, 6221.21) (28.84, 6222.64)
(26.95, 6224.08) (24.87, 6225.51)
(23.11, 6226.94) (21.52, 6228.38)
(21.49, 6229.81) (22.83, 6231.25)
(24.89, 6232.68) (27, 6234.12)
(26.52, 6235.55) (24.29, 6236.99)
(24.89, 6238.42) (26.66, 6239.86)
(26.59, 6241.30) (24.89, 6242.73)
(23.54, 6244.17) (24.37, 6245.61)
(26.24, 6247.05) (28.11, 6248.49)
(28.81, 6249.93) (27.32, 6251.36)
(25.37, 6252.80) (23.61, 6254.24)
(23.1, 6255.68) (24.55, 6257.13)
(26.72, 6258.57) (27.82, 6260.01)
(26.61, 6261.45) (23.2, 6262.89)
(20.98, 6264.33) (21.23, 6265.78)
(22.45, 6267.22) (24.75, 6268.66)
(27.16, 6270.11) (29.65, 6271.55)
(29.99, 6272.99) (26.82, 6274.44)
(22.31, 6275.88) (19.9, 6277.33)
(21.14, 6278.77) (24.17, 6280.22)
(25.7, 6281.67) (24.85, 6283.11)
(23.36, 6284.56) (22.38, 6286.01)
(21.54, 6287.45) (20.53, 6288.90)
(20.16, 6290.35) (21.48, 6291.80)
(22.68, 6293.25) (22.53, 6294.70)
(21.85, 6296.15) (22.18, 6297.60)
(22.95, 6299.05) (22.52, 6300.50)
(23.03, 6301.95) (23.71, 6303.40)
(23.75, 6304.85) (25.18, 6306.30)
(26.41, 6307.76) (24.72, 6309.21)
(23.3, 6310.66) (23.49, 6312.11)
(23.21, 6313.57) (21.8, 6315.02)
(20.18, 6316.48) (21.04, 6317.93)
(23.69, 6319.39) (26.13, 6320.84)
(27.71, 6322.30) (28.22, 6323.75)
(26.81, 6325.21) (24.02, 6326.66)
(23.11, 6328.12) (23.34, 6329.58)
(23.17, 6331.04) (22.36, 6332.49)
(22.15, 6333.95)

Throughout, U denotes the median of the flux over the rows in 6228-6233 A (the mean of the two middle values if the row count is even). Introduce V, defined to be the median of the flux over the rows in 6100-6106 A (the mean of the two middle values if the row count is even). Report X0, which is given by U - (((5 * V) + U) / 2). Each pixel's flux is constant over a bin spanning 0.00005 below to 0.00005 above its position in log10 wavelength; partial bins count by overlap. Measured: -49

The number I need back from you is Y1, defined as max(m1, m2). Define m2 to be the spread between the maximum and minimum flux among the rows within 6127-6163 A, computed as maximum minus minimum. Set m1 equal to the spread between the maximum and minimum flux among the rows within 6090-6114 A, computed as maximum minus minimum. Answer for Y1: 6.5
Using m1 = 3.1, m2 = 6.5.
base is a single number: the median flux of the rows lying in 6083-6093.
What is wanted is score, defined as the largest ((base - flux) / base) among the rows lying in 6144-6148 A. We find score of 0.11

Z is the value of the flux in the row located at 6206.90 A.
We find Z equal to 24.87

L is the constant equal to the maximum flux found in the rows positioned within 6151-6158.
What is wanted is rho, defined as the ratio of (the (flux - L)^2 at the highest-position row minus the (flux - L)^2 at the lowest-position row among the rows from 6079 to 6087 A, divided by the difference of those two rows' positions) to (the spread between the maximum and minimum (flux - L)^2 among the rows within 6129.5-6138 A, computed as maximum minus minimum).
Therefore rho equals -0.16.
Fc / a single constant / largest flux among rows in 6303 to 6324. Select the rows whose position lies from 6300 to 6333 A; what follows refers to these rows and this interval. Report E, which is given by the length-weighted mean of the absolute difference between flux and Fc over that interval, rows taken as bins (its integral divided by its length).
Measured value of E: 4.2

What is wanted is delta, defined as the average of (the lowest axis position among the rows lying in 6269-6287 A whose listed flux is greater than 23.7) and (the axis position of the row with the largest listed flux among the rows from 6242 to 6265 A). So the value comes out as 6260.0 A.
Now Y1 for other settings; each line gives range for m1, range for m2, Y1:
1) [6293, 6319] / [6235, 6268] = 7.8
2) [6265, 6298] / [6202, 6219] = 10.1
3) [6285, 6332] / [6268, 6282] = 10.1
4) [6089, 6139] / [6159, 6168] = 9.2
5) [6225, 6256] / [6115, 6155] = 8.9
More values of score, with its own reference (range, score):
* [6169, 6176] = 0.21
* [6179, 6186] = 0.18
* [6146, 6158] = 0.07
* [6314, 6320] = 0.25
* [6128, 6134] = 0.21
